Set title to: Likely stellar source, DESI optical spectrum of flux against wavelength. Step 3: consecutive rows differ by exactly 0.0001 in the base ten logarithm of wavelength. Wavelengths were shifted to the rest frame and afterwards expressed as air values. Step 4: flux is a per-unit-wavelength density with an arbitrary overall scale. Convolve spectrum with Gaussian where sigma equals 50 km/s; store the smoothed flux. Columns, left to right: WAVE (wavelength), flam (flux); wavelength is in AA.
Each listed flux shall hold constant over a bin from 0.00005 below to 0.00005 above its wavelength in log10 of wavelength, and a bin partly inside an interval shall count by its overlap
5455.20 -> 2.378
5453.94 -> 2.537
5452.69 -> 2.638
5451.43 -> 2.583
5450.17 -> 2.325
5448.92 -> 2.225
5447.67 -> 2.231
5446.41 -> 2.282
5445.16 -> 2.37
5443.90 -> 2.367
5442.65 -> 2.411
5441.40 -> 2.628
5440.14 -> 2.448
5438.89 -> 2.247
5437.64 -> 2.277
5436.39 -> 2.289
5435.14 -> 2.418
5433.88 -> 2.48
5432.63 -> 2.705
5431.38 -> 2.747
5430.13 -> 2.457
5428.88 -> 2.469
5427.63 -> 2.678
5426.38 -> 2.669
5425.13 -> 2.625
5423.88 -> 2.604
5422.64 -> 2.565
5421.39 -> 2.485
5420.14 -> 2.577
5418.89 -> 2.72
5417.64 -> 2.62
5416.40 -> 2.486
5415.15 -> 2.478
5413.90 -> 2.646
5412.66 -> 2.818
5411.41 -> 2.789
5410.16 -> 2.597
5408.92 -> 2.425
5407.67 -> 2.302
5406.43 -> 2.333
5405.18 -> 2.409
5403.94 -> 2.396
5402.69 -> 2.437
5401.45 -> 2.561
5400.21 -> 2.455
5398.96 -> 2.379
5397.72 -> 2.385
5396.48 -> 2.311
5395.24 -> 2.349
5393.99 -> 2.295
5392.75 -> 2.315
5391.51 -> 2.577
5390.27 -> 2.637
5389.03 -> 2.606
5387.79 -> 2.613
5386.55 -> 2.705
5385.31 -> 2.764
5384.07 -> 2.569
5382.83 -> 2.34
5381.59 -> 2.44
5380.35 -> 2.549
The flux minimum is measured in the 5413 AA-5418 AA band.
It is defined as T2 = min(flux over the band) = 2.478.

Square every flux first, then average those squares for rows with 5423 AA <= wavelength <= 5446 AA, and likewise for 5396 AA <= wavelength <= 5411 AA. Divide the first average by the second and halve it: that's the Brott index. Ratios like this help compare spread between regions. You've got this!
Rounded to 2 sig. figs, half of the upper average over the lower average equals 0.53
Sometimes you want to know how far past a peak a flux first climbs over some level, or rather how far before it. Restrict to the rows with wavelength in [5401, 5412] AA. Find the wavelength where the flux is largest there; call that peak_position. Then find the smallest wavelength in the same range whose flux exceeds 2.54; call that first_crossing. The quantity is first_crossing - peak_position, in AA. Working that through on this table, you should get -10.0 AA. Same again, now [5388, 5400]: -1.2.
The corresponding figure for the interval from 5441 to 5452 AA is 0.0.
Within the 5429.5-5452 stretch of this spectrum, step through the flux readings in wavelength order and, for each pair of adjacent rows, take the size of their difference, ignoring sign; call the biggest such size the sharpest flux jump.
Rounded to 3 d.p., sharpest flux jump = 0.290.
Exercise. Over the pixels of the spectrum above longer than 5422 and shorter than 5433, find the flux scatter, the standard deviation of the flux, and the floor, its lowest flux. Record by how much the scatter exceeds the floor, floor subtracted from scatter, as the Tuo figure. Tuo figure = -2.36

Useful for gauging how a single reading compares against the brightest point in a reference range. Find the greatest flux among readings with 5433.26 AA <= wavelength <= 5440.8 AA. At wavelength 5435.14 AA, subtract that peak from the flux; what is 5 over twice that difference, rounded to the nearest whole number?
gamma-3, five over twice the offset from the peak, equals -40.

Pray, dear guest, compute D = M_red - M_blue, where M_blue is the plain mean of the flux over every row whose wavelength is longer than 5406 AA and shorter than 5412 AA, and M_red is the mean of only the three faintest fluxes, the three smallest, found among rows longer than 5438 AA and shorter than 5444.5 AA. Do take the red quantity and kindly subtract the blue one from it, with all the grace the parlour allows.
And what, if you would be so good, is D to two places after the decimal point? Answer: -0.15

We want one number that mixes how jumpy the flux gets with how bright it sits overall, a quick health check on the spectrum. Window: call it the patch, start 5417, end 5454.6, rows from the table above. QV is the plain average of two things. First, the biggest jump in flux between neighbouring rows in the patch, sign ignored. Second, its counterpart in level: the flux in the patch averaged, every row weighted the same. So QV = 1.39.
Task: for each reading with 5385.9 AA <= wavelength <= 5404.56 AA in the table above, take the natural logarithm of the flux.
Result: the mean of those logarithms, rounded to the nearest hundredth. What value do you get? 0.90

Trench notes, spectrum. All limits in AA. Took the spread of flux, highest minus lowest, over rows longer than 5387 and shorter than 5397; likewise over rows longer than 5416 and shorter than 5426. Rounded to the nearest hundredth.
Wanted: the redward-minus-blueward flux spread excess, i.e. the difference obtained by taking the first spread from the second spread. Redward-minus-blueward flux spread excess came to -0.11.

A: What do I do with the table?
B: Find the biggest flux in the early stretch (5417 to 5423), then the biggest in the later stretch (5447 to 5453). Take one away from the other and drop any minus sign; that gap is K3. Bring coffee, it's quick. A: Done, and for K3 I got 0.08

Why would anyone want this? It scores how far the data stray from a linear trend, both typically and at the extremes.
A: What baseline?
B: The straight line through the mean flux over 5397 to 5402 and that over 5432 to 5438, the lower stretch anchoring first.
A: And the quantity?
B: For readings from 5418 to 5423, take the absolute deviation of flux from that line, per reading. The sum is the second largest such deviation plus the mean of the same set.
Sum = 0.29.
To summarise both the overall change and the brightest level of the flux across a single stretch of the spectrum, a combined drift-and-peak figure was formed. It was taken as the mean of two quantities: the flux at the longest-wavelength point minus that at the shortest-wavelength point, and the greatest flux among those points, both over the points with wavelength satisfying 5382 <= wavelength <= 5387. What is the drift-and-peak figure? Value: 1.56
